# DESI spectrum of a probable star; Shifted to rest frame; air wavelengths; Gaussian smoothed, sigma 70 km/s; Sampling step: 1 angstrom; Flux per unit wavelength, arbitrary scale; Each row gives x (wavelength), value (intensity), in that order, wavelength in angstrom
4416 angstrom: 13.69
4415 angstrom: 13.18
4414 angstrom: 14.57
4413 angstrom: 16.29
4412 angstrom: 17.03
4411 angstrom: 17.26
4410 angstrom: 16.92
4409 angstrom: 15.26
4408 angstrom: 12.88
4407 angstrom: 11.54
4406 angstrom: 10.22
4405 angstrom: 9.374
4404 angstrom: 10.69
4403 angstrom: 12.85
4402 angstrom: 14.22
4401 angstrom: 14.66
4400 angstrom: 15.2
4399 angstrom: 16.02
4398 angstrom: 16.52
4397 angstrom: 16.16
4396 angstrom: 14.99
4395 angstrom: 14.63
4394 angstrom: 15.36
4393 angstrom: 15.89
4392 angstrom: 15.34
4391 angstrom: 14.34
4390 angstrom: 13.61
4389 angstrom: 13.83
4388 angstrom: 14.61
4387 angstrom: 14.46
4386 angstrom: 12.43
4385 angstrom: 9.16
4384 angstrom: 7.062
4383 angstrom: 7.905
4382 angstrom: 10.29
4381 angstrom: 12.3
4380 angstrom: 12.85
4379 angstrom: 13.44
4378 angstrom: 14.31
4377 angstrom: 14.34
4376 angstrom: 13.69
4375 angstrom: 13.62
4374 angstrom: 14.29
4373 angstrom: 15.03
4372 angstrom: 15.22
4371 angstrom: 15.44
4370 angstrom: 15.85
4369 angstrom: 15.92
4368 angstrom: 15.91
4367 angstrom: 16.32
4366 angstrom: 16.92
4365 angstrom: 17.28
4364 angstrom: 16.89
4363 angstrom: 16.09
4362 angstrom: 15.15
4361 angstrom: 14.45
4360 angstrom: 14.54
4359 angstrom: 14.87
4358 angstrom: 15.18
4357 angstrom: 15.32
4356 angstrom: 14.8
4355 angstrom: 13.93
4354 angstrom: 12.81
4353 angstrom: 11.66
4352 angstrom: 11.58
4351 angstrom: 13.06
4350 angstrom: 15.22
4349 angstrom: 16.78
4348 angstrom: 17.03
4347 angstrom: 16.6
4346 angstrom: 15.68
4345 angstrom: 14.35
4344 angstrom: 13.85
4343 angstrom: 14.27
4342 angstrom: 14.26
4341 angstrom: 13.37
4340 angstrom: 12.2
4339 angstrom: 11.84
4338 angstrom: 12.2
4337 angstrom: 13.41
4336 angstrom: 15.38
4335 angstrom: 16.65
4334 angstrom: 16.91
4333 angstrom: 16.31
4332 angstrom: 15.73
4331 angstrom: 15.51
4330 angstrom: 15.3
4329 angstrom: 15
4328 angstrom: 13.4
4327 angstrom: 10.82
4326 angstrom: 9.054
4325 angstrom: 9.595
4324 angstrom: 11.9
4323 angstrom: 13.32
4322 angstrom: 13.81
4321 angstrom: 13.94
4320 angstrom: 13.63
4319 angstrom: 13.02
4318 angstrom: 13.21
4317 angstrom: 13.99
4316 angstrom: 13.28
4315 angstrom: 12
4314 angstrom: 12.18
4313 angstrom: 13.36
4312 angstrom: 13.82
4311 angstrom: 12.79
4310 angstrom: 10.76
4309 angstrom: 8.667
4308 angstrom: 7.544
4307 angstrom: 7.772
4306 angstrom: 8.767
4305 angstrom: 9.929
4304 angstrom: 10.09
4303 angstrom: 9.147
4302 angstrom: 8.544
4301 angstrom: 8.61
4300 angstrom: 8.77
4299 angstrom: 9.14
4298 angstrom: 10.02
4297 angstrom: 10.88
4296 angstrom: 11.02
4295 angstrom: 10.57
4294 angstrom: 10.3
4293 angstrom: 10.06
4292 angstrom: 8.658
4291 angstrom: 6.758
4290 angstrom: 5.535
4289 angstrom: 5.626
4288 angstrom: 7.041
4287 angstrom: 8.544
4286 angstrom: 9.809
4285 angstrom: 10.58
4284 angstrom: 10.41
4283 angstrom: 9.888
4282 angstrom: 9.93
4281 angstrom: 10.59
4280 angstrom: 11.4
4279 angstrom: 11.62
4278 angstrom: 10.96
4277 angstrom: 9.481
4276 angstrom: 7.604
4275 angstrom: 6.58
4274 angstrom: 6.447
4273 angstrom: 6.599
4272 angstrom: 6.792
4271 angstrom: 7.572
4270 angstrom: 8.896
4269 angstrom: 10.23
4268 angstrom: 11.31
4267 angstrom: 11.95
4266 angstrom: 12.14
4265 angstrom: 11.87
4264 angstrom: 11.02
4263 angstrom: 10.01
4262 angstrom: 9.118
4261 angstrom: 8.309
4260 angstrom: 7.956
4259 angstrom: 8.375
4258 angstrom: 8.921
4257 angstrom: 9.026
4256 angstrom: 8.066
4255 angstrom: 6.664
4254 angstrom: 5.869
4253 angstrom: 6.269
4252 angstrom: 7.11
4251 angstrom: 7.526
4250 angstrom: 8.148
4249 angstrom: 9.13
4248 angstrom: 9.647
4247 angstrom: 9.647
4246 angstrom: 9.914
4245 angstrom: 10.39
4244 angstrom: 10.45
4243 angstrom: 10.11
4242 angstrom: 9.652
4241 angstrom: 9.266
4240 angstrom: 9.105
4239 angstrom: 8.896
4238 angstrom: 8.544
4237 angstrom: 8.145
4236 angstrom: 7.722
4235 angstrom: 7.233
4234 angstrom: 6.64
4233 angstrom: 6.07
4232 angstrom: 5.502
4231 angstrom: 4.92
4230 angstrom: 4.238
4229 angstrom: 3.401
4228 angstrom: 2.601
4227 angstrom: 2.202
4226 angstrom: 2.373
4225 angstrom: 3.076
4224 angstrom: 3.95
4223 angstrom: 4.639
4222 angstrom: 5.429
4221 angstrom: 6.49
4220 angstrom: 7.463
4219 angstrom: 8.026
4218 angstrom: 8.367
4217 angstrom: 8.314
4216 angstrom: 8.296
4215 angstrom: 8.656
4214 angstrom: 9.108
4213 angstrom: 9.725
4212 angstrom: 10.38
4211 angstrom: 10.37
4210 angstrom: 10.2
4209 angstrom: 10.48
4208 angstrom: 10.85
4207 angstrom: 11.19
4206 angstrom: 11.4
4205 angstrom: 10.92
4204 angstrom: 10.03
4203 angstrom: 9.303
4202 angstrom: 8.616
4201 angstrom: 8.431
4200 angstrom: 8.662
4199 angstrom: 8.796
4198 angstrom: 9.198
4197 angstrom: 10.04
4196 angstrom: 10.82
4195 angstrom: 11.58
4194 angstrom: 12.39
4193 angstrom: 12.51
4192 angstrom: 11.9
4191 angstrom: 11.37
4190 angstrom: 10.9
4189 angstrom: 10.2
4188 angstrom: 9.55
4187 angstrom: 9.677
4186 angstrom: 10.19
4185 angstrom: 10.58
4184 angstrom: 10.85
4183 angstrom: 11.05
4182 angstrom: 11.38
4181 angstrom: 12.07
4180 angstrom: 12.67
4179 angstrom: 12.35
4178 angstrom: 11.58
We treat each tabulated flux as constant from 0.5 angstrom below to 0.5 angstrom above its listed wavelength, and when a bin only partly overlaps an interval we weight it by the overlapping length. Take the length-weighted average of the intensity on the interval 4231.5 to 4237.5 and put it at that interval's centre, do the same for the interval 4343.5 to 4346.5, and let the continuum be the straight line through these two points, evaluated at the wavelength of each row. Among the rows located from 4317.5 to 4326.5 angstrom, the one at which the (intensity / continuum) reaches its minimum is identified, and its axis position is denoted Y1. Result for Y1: 4326 angstrom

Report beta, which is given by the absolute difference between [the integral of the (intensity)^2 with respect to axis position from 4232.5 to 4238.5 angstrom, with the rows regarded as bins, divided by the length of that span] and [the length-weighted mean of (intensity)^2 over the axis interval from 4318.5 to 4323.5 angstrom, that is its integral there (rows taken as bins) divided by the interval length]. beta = 128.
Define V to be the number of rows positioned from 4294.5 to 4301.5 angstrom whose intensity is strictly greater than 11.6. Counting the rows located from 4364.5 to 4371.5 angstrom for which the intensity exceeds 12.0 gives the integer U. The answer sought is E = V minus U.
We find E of -7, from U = 7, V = 0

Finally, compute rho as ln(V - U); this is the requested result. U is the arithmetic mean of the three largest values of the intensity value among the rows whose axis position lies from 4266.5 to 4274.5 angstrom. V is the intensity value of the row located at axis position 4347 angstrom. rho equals 1.7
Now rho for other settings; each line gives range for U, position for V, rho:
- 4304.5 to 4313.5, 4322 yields -0.7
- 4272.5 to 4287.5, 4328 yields 0.7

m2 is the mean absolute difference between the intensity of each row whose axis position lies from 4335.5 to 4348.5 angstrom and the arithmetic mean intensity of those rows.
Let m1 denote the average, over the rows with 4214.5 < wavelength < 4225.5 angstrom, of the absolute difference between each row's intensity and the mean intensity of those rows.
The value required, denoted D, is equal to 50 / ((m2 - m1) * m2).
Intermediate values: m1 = 1.72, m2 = 1.3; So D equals -87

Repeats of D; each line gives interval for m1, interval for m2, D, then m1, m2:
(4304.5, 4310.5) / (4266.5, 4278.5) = 35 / 0.96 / 1.8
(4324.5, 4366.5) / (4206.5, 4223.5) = -288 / 1.61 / 1.5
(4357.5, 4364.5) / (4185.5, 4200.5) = 129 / 0.67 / 1.0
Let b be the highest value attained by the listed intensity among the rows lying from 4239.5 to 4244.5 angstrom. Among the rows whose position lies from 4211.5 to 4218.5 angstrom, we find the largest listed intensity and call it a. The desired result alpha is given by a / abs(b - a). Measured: 148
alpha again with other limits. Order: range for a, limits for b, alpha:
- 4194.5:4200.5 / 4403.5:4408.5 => 9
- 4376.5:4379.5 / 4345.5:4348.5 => 5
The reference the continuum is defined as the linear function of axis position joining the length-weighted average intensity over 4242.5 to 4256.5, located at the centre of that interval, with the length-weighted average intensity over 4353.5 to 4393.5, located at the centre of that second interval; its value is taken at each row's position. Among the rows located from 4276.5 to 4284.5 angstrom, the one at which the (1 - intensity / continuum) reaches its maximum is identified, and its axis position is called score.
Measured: 4277 angstrom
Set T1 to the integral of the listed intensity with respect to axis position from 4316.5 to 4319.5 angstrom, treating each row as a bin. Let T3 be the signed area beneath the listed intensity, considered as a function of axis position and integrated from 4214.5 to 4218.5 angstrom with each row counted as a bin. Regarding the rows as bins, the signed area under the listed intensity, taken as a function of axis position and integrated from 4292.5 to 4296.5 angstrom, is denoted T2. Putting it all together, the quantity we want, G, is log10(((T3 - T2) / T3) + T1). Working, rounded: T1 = 40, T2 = 42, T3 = 34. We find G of 1.60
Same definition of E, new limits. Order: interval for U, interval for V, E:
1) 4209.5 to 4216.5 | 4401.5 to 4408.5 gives 3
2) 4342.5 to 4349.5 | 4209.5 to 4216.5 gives -7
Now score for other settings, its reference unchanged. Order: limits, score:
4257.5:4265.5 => 4260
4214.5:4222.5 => 4222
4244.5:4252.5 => 4252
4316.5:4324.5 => 4324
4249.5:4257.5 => 4254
